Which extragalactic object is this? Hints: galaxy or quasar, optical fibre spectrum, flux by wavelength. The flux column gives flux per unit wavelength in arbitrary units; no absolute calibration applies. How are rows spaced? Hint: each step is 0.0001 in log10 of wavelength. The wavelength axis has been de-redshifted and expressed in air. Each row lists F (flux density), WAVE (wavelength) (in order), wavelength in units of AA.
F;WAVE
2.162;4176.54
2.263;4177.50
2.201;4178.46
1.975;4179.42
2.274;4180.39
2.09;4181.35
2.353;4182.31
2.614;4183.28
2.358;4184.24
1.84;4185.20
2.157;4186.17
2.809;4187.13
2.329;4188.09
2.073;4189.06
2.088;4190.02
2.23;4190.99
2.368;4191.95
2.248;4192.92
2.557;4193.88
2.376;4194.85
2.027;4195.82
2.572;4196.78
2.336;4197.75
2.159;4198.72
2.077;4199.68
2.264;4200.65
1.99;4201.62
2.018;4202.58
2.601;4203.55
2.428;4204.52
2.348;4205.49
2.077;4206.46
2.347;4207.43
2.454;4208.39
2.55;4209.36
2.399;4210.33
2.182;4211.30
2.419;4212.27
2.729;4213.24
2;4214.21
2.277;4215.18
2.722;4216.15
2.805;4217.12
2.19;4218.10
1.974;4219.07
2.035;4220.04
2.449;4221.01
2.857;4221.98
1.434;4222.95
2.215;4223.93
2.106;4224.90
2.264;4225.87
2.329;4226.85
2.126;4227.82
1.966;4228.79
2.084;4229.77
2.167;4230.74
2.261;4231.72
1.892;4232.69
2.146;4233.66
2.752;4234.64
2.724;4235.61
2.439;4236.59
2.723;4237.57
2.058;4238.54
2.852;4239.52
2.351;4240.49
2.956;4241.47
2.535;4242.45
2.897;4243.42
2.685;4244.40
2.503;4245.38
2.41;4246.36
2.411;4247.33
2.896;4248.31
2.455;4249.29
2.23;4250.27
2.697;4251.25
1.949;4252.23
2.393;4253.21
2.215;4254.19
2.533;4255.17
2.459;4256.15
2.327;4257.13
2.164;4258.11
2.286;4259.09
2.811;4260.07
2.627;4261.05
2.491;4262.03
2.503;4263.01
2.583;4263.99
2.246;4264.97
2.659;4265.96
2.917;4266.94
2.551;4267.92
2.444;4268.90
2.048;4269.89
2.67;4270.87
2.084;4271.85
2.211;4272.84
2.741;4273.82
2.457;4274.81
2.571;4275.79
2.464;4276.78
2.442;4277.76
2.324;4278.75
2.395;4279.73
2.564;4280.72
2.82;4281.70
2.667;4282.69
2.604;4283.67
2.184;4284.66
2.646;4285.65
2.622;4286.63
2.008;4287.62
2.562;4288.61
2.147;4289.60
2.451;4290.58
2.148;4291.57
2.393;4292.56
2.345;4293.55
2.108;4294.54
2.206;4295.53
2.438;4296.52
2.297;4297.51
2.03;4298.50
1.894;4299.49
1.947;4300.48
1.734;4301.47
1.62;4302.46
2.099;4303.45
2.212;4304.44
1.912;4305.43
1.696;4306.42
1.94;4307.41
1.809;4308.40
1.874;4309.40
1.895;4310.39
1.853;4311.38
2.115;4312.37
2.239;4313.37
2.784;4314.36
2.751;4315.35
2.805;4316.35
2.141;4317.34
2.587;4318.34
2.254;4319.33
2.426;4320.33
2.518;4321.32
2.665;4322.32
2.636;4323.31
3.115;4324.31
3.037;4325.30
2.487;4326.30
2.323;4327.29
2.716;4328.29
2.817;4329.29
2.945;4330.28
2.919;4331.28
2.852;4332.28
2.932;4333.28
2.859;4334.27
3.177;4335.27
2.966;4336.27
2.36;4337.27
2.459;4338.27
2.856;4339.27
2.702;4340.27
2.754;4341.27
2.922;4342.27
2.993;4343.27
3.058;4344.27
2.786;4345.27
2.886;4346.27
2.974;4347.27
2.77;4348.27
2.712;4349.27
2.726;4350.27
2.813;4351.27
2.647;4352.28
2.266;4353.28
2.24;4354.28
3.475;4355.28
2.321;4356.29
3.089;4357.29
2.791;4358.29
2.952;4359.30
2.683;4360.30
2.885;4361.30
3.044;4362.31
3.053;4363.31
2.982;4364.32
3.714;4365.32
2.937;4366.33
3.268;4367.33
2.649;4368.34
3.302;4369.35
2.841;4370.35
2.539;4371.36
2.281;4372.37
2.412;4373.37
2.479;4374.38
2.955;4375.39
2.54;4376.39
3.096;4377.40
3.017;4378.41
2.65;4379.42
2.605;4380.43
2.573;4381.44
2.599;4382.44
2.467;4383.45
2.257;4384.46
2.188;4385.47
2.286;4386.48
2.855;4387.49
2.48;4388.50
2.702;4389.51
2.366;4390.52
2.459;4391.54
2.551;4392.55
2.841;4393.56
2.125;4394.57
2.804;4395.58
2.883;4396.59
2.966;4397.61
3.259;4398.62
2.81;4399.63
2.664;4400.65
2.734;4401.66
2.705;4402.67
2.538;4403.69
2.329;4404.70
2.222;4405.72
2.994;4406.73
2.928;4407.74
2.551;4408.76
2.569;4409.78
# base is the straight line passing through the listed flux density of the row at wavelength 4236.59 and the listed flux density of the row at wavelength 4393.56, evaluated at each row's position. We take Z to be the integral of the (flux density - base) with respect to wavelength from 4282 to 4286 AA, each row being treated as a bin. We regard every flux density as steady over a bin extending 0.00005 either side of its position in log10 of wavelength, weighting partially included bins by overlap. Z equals -0.10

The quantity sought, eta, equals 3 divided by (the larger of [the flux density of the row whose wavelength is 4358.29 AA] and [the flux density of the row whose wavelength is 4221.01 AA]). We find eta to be 1.07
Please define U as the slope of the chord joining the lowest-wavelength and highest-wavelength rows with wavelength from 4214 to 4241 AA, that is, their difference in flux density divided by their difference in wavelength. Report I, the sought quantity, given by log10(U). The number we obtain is -1.9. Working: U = 0.0134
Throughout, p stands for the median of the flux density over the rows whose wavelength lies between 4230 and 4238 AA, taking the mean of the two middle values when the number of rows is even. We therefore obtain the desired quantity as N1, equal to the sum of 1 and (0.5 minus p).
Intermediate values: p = 2.35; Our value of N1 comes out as -0.85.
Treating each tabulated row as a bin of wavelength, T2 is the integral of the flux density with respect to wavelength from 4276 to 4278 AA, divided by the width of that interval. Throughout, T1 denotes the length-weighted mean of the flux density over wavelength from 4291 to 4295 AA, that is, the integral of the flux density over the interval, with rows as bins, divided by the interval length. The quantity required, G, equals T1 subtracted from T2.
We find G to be 0.22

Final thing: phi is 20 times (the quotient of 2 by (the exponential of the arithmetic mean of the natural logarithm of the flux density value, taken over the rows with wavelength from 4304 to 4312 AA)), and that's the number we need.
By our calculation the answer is 21.1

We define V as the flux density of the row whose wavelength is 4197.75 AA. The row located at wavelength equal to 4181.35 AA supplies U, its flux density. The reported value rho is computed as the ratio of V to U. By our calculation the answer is 1.12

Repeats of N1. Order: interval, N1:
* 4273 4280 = -0.96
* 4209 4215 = -0.91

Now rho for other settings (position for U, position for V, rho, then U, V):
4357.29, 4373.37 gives 0.78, 3.089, 2.412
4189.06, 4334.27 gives 1.38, 2.073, 2.859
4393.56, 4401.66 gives 0.96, 2.841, 2.734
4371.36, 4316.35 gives 1.10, 2.539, 2.805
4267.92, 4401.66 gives 1.07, 2.551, 2.734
